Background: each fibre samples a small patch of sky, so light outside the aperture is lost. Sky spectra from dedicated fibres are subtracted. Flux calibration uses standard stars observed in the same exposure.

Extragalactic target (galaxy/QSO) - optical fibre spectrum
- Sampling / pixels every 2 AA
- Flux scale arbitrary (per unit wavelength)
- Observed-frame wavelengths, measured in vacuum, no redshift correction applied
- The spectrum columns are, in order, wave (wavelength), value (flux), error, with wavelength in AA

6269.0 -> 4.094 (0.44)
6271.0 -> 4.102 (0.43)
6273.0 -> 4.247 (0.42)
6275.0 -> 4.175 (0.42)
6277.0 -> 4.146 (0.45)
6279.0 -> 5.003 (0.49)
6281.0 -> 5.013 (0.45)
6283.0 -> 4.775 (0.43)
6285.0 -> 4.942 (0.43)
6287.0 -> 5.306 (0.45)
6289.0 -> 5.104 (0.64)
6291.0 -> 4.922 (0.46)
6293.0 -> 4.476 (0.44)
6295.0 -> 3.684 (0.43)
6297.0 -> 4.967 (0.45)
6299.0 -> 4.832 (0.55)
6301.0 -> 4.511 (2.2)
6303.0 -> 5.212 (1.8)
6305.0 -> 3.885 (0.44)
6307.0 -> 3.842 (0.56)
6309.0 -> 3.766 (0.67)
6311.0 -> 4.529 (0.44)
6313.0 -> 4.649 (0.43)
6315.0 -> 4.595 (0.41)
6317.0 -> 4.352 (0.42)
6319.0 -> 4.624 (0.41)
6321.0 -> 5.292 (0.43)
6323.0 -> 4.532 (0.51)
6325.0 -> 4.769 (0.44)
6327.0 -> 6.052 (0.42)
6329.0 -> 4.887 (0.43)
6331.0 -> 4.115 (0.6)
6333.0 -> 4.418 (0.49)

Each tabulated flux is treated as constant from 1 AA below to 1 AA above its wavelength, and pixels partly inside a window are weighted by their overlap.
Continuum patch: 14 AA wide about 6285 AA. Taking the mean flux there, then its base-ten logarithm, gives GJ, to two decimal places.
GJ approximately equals 0.70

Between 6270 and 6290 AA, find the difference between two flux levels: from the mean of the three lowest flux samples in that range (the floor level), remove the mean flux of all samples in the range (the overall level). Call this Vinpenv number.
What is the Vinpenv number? -0.54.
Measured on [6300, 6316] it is -0.54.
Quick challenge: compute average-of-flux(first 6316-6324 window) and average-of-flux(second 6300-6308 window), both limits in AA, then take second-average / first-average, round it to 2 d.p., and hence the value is 0.93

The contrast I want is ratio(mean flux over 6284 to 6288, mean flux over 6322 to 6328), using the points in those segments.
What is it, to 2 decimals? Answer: 1.00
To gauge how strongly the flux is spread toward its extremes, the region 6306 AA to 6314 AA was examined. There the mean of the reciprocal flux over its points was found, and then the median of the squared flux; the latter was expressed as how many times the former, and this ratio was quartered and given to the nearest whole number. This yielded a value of 18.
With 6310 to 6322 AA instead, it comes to 25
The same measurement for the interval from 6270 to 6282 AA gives 20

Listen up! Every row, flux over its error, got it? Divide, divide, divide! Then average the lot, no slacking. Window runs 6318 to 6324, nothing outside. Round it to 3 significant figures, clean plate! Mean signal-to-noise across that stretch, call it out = 10.8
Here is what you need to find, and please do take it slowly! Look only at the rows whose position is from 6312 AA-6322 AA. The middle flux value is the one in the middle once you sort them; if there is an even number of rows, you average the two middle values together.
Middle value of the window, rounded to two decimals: 4.62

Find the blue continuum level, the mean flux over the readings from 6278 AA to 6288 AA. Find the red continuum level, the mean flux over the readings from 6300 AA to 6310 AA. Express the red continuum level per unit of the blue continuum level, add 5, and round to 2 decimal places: 5.85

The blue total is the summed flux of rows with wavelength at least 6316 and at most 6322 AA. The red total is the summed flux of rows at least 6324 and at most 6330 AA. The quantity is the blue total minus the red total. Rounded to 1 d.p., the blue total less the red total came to -1.4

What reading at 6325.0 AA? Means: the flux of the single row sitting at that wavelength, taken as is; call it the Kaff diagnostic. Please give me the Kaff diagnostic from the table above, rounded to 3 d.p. 4.769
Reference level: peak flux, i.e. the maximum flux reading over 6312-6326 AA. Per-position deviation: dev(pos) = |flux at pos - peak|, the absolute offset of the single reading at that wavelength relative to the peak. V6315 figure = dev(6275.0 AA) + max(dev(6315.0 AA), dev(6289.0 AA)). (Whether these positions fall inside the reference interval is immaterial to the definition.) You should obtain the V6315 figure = 1.8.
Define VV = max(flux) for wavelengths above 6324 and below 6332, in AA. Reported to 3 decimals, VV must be 6.052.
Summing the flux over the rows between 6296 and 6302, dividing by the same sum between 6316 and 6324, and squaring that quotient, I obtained 1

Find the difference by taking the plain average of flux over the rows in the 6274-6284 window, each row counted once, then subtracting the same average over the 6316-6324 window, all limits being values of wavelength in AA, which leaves -0.1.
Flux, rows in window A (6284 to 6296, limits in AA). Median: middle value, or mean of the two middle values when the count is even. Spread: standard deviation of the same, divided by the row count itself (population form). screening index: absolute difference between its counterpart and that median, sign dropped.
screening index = 4.40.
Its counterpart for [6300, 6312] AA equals 3.68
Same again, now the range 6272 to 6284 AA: 4.13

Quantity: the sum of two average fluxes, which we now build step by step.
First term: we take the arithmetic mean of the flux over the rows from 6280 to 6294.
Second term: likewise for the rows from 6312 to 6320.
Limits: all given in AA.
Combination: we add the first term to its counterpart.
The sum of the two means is 9.5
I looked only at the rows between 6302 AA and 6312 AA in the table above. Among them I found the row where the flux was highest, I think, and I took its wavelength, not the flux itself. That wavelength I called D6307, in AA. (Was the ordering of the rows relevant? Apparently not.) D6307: 6303.0 AA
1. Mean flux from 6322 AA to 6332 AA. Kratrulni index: 4.87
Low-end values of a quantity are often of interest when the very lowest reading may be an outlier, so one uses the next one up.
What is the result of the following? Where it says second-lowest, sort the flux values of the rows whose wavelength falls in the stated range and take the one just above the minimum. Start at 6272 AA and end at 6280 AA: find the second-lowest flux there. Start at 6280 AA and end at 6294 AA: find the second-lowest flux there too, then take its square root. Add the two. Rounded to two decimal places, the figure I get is 6.36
